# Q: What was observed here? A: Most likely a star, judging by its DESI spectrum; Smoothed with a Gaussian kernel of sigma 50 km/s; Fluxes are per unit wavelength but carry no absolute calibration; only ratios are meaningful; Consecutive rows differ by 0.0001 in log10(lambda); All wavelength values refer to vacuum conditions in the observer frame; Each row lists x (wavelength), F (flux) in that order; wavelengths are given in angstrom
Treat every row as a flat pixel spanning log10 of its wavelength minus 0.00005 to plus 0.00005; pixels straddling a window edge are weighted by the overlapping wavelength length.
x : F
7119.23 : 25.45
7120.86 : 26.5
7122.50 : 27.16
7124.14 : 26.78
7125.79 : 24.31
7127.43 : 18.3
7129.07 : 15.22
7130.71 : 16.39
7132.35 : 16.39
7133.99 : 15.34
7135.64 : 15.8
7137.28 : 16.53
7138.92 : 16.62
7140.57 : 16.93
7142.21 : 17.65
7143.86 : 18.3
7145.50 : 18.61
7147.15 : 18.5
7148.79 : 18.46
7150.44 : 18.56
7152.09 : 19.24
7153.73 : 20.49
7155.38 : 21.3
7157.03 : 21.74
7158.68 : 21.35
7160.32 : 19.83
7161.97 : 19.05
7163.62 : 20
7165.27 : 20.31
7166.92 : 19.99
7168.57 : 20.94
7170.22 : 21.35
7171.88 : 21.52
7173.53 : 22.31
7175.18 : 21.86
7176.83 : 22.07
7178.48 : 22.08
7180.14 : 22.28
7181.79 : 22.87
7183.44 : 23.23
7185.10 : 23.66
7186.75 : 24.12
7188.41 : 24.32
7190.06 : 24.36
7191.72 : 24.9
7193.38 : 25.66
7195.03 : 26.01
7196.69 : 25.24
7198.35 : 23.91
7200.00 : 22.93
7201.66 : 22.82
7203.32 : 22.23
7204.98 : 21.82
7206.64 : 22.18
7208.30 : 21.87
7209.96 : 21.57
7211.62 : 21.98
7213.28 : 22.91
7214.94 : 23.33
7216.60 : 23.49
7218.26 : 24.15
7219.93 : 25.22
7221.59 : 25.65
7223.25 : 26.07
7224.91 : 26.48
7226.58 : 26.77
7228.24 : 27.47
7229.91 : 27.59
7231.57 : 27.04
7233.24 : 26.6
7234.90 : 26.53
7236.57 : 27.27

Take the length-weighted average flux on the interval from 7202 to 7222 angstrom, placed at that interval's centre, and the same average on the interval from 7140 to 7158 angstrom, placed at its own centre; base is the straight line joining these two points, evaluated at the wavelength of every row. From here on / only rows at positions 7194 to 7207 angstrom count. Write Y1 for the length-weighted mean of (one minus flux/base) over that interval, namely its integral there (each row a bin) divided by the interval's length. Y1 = -0.055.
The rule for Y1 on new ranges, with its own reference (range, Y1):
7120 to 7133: -0.213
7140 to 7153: 0.034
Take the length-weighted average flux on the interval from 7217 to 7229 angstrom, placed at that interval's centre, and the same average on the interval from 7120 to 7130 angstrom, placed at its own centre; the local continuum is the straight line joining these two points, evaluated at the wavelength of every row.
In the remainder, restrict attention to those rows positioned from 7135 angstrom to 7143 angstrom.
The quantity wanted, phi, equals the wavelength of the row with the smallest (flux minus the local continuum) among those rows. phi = 7135.64 angstrom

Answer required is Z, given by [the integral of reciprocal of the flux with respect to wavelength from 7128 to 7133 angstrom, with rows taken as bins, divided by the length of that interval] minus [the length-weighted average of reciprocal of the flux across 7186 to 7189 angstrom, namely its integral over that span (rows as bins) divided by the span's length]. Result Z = 0.0211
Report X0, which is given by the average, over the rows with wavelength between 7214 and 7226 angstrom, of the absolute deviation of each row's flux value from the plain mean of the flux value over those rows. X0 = 1.08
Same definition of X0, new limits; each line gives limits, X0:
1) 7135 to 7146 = 0.84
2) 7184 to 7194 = 0.52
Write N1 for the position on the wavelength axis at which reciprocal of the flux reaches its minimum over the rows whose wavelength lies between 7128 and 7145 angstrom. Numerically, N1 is 7143.86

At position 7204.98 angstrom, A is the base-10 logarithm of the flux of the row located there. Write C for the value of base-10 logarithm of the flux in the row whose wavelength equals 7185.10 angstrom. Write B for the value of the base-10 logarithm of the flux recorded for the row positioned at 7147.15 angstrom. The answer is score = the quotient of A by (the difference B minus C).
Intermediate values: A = 1.34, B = 1.27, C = 1.37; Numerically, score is -13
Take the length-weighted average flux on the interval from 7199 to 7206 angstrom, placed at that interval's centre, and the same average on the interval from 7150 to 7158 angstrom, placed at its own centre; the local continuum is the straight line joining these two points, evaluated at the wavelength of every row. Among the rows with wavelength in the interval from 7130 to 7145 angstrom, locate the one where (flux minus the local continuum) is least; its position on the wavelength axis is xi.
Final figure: 7133.99 angstrom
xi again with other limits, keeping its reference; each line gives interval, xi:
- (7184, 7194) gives 7185.10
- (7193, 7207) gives 7204.98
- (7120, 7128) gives 7127.43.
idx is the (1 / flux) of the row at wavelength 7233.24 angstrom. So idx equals 0.038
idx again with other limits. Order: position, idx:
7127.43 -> 0.055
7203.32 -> 0.045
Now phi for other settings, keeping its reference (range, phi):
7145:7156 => 7148.79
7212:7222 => 7213.28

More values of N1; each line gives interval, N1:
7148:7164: 7157.03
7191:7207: 7195.03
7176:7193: 7191.72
